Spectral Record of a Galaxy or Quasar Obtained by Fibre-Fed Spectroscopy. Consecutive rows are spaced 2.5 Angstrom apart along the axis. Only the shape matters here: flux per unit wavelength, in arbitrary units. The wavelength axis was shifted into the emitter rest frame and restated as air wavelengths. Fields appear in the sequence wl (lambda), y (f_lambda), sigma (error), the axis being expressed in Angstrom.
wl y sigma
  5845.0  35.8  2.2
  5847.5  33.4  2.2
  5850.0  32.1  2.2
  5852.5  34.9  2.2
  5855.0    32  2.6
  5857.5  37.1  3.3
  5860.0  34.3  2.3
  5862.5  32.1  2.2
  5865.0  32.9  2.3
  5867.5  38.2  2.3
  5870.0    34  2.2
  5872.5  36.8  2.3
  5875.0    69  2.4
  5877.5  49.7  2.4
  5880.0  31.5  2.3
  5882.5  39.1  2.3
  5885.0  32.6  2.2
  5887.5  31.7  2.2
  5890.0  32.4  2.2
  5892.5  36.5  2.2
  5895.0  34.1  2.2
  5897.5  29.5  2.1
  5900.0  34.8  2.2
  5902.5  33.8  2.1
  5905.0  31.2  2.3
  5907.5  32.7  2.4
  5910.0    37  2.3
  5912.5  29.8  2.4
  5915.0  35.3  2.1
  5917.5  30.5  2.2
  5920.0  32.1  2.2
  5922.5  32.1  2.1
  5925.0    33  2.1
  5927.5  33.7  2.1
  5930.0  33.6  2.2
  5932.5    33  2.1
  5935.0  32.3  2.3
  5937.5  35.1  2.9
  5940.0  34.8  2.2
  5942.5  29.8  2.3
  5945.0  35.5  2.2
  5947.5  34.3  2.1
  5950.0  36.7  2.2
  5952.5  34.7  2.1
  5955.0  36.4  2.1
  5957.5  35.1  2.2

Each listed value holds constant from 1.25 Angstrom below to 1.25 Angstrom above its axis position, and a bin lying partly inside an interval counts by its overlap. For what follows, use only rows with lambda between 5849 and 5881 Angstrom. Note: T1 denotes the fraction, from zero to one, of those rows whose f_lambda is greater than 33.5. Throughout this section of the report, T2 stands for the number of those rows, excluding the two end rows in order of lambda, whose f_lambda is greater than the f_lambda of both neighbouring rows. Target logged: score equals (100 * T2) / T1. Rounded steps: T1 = 0.62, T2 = 4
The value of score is 650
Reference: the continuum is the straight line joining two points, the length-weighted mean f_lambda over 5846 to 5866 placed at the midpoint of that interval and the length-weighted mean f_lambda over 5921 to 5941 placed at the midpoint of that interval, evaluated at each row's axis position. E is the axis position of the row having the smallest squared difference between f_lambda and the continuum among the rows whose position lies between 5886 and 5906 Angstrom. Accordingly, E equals 5902.5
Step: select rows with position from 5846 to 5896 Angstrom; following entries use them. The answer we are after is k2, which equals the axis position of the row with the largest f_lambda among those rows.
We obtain 5875.0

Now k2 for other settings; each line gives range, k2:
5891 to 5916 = 5910.0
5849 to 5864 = 5857.5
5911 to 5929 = 5915.0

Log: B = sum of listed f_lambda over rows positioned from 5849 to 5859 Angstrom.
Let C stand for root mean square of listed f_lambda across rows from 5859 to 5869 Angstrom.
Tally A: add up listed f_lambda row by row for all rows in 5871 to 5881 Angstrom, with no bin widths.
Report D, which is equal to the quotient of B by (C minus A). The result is -0.9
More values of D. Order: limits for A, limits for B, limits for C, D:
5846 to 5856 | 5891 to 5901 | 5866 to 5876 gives -1.6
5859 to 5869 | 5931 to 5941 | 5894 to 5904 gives -1.3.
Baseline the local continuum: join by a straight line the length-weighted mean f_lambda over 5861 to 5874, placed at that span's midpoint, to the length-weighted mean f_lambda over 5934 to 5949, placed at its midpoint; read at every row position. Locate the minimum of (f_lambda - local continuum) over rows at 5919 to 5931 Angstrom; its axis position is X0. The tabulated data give 5920.0 Angstrom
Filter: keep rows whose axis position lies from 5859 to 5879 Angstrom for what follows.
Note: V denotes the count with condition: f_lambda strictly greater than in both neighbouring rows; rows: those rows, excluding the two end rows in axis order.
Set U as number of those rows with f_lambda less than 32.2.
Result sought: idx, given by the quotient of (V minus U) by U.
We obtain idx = 1.0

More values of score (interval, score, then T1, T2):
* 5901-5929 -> 550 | 0.36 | 2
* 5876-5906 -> 600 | 0.50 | 3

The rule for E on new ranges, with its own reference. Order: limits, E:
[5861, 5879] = 5870.0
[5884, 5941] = 5930.0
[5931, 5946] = 5932.5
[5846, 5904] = 5847.5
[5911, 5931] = 5930.0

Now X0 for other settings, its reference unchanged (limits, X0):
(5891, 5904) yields 5897.5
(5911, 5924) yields 5912.5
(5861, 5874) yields 5862.5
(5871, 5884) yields 5880.0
